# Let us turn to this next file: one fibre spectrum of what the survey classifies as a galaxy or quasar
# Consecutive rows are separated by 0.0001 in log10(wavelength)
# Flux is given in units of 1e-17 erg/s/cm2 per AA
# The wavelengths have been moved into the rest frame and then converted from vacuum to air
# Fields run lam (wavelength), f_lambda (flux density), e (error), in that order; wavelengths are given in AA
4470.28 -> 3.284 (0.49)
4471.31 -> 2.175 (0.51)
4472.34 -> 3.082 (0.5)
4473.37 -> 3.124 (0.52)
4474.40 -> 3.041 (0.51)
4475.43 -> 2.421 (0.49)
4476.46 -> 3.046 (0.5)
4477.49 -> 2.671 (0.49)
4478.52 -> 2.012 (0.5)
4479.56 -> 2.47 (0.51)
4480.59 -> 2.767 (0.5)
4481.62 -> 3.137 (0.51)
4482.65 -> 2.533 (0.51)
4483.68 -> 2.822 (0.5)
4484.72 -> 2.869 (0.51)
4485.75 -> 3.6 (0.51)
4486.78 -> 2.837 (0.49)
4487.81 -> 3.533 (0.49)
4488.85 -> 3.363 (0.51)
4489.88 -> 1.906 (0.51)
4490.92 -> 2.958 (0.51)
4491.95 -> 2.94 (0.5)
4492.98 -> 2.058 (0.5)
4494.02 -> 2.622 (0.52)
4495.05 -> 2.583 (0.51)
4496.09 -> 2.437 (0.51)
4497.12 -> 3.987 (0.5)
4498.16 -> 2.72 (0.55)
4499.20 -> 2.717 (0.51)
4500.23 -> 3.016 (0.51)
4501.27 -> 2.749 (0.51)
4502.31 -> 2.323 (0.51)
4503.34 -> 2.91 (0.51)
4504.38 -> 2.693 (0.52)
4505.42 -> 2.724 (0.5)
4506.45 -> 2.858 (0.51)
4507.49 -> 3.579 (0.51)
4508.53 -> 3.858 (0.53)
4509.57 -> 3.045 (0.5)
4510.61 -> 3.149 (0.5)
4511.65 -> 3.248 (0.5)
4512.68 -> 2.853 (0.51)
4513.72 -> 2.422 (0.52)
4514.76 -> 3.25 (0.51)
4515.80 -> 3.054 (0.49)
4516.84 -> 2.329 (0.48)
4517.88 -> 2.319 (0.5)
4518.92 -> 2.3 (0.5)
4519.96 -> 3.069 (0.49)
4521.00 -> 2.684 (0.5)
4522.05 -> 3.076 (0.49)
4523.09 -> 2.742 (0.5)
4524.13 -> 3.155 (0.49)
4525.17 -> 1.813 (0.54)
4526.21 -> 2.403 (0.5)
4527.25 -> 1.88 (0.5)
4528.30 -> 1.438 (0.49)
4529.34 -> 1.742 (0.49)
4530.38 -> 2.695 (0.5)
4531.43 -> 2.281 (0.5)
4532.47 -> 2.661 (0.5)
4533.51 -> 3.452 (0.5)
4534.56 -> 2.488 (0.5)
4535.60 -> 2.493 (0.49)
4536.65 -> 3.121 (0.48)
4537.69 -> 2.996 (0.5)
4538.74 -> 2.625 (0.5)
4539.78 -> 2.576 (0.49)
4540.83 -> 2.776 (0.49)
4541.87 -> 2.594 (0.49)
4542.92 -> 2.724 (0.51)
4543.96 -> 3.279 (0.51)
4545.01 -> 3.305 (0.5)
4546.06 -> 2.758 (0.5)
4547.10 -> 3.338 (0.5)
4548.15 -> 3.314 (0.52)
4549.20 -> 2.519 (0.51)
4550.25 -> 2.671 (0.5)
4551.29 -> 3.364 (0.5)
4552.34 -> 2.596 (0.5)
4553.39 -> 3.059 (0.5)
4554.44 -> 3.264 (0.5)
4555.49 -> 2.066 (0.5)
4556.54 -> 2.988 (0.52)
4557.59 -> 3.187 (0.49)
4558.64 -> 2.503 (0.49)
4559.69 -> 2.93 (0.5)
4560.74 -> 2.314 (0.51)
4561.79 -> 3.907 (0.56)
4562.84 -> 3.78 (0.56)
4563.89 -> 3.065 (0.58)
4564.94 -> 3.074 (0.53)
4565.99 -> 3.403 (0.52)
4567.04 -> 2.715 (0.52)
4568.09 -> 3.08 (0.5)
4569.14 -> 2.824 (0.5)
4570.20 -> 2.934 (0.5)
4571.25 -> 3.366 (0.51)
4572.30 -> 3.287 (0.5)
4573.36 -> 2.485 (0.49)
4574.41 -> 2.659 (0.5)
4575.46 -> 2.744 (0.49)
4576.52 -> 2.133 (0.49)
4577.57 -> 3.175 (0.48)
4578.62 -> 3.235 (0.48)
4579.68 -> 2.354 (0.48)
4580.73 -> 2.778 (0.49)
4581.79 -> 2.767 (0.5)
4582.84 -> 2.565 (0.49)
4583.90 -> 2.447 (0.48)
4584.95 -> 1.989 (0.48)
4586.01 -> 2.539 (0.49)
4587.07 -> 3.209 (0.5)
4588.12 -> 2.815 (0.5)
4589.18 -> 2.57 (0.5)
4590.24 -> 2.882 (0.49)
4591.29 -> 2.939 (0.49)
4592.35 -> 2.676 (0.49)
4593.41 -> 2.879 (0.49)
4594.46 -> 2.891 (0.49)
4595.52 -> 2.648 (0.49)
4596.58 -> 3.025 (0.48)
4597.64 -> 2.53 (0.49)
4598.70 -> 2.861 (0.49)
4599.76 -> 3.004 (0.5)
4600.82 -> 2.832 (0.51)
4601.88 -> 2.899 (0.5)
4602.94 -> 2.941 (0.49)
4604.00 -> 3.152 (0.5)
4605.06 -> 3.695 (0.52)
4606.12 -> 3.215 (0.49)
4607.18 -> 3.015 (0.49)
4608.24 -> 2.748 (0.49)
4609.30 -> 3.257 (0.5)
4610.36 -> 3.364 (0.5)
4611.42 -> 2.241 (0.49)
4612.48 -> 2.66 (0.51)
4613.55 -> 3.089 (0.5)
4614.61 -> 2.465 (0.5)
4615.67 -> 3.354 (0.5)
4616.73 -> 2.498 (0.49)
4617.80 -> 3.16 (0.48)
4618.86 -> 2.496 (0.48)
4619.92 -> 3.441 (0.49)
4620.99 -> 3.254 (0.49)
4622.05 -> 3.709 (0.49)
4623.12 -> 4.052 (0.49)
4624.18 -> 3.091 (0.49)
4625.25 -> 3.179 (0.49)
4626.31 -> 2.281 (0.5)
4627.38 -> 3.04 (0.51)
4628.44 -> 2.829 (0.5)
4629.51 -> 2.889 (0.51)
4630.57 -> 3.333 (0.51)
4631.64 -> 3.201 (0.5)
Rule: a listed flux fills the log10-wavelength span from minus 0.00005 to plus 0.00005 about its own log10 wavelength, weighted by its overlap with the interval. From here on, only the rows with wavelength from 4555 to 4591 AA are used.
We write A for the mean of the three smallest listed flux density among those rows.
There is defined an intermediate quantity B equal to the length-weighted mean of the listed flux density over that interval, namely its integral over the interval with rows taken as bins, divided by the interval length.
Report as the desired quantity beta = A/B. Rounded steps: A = 2.06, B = 2.85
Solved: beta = 0.72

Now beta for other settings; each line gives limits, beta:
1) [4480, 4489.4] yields 0.89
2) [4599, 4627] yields 0.77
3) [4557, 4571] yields 0.82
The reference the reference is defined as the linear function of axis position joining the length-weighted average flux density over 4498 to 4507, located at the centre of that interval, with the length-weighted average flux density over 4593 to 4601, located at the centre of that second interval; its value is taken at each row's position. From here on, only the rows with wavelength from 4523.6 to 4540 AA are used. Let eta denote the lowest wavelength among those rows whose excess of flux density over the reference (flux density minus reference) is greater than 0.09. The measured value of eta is 4524.13 AA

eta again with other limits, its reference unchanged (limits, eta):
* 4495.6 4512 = 4497.12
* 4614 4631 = 4615.67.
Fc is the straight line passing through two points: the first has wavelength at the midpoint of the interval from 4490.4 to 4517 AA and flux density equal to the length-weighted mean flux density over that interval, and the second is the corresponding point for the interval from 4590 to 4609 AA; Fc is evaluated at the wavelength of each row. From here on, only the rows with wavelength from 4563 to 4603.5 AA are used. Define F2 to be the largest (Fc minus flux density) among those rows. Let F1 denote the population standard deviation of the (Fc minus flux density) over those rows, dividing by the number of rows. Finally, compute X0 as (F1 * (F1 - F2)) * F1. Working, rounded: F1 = 0.31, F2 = 0.94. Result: -0.061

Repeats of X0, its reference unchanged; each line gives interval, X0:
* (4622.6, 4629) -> -0.040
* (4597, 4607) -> -0.010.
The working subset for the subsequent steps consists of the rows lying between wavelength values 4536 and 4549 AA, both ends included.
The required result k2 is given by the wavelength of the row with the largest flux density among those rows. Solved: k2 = 4547.10 AA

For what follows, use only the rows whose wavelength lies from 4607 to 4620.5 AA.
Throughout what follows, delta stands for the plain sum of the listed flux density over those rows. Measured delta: 37.8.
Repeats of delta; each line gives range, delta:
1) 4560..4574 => 40.2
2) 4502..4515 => 38.9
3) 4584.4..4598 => 35.6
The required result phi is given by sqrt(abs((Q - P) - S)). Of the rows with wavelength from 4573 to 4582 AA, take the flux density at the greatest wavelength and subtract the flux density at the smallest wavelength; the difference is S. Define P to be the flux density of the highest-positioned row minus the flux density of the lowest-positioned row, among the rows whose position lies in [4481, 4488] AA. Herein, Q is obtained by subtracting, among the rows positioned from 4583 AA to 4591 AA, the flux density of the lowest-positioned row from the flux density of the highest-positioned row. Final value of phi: 0.49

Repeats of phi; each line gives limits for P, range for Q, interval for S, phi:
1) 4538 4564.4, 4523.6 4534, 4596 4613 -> 0.47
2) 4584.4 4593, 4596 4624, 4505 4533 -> 0.63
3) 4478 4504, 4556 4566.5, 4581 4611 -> 1.04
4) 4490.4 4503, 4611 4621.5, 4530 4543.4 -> 1.27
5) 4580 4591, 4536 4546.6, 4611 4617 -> 0.85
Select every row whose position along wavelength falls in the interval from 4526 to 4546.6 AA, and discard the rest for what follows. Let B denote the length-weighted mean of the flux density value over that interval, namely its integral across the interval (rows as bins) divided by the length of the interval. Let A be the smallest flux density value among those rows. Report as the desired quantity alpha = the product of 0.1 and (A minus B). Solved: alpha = -0.118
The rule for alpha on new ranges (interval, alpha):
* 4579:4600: -0.073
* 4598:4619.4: -0.070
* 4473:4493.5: -0.090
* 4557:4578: -0.084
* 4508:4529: -0.126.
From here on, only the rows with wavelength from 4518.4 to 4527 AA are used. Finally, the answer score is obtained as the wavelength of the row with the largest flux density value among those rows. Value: 4524.13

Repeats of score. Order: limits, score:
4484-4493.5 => 4485.75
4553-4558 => 4554.44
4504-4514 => 4508.53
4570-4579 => 4571.25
